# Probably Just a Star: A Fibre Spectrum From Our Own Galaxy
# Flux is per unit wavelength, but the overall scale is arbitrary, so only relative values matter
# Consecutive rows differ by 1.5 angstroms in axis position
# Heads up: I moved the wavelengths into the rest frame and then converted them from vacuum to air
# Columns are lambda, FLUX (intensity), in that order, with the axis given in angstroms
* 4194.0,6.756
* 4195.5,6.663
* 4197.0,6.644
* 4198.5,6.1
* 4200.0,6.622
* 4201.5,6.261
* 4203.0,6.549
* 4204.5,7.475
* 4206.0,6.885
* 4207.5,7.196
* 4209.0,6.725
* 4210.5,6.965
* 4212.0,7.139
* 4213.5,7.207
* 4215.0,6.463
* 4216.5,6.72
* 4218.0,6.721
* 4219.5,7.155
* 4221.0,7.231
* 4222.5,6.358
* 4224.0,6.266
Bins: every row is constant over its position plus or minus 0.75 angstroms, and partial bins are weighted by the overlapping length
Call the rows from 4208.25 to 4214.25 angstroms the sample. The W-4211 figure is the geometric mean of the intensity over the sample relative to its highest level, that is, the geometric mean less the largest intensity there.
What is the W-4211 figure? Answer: -0.20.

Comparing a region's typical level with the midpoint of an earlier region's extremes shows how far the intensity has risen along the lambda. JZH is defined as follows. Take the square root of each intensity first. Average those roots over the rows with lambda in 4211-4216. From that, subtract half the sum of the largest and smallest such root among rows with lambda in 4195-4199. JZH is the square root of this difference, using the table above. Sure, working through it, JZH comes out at 0.33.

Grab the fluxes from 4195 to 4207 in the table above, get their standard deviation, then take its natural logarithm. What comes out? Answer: -0.9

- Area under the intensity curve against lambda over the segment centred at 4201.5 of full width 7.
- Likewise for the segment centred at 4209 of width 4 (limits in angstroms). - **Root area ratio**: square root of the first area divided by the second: 1.3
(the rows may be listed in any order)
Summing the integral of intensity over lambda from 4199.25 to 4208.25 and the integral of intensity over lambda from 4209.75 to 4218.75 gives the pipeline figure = 123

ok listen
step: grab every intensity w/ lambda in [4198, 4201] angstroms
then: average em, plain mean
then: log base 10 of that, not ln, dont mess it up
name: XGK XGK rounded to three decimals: 0.804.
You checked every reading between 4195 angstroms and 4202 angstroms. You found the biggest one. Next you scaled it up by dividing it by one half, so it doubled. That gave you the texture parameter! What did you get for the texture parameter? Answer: 13.3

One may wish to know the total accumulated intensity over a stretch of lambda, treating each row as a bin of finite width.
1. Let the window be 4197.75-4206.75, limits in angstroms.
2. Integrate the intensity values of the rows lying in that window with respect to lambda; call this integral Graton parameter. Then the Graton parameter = 60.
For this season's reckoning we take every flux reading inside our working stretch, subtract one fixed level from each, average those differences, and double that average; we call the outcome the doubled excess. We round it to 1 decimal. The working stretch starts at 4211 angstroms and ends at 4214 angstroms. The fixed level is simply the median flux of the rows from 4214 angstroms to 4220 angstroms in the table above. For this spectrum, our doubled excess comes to 0.9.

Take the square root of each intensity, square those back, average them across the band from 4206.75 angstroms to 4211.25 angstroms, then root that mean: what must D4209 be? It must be 2.64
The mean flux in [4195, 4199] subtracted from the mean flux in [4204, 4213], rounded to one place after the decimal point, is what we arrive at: 0.6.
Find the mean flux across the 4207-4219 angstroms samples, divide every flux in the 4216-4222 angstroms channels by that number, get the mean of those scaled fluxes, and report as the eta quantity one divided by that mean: 0.99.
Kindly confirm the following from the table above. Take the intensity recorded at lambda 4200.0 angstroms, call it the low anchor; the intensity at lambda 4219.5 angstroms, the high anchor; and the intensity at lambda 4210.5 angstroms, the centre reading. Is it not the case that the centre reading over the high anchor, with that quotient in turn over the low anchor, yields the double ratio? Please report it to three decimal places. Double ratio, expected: 0.147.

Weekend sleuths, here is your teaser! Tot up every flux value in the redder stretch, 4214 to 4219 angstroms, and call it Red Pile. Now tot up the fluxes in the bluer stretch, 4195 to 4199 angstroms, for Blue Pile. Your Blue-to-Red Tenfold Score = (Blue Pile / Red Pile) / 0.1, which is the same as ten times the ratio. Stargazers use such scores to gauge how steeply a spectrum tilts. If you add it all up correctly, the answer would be 9.8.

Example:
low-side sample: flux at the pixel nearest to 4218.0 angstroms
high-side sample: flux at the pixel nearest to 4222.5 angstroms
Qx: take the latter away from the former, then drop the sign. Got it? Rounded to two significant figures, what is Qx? 0.36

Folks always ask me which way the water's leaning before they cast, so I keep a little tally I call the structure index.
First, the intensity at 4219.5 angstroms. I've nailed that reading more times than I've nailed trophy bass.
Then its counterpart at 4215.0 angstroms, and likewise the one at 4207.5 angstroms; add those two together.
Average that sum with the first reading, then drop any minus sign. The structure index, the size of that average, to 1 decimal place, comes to 10.4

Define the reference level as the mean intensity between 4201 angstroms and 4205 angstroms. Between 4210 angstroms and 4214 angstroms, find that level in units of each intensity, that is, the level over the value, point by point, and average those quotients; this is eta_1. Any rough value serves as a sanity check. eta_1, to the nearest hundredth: 0.95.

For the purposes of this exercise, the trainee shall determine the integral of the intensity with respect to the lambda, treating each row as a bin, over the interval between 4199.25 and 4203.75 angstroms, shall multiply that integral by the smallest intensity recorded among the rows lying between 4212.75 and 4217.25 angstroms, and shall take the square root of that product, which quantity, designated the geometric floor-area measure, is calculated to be 13.7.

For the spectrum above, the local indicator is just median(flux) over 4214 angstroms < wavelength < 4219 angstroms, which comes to 6.72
